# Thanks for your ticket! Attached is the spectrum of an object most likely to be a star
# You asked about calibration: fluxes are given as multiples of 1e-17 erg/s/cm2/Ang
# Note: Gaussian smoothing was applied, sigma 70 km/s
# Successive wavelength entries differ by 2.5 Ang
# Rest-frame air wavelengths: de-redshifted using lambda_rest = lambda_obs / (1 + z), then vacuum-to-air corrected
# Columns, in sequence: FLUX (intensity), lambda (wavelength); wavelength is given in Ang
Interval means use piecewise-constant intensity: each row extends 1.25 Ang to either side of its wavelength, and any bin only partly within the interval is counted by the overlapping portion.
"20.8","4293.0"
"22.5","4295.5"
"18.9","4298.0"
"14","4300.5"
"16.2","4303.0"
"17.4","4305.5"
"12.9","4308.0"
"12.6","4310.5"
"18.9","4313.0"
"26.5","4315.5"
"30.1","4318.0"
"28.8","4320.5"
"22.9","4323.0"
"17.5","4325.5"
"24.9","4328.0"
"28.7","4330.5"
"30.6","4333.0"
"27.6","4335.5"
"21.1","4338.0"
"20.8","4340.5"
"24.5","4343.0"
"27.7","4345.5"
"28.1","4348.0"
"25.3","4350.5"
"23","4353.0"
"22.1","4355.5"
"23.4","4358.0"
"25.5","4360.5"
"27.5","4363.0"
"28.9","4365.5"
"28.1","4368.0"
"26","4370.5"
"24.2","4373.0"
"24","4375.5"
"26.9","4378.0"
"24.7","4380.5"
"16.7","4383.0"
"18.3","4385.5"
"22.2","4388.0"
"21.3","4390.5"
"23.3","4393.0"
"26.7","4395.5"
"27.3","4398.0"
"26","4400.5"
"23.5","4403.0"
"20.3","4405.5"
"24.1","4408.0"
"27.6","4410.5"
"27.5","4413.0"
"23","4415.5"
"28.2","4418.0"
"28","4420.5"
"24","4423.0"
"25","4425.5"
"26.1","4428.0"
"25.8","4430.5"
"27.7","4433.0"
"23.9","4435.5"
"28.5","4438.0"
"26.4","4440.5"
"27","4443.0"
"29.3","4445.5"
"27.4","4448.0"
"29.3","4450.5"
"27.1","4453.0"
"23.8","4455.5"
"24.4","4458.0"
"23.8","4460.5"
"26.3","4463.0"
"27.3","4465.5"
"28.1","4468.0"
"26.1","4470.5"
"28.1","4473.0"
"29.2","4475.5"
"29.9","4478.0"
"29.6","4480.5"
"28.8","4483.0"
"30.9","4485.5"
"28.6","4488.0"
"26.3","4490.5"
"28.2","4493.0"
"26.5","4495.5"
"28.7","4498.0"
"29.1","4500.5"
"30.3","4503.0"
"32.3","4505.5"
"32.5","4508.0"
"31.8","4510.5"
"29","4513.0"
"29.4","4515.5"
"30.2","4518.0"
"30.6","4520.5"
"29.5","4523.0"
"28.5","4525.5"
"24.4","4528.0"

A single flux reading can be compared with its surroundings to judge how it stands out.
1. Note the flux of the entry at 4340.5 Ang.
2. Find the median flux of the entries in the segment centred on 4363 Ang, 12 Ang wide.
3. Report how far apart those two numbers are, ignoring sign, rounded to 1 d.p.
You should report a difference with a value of 6.7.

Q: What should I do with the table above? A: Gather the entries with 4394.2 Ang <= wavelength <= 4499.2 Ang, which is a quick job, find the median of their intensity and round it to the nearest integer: 27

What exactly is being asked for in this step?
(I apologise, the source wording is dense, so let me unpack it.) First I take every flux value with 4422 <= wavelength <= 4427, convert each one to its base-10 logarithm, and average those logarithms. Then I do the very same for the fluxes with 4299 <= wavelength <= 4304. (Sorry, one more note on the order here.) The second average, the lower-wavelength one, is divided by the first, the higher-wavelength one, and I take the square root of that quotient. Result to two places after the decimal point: 0.92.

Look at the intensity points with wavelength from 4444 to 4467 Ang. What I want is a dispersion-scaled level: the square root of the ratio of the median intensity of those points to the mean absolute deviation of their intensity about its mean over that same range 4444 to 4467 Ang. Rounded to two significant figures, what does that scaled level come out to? 4.0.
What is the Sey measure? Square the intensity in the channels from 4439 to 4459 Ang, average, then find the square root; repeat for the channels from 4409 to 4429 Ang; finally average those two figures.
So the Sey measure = 26.6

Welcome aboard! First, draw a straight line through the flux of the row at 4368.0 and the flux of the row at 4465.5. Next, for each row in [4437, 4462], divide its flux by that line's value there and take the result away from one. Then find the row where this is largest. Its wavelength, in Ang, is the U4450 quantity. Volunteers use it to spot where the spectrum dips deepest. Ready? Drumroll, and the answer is 4455.5 Ang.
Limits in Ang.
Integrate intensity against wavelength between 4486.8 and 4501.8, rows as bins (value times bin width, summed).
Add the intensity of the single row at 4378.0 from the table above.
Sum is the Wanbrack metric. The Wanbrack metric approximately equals 445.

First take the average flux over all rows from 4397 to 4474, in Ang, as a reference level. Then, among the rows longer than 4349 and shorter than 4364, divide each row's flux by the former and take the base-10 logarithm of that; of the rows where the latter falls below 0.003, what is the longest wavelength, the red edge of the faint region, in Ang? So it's 4360.5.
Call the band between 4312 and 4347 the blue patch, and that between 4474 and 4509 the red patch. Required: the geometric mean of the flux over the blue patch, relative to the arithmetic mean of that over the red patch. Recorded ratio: 0.84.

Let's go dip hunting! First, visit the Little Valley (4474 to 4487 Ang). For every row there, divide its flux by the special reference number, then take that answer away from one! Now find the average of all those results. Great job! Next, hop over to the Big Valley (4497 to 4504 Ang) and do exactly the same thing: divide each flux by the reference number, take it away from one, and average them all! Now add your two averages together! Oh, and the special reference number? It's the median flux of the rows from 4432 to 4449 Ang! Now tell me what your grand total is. -0.15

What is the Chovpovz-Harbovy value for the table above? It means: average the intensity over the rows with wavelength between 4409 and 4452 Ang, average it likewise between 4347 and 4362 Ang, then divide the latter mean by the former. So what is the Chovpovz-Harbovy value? 0.92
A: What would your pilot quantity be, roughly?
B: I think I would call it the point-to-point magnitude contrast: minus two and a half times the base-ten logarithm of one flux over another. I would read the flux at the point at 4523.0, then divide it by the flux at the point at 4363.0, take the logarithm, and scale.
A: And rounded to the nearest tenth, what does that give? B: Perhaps -0.1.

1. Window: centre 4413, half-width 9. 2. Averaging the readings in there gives 25.5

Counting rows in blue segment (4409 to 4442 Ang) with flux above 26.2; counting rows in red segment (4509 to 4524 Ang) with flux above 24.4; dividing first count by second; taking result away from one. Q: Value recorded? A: -0.17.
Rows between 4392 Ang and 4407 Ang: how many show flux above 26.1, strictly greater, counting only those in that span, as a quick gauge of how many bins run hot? 2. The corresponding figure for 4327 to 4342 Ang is 3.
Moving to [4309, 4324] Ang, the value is 3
